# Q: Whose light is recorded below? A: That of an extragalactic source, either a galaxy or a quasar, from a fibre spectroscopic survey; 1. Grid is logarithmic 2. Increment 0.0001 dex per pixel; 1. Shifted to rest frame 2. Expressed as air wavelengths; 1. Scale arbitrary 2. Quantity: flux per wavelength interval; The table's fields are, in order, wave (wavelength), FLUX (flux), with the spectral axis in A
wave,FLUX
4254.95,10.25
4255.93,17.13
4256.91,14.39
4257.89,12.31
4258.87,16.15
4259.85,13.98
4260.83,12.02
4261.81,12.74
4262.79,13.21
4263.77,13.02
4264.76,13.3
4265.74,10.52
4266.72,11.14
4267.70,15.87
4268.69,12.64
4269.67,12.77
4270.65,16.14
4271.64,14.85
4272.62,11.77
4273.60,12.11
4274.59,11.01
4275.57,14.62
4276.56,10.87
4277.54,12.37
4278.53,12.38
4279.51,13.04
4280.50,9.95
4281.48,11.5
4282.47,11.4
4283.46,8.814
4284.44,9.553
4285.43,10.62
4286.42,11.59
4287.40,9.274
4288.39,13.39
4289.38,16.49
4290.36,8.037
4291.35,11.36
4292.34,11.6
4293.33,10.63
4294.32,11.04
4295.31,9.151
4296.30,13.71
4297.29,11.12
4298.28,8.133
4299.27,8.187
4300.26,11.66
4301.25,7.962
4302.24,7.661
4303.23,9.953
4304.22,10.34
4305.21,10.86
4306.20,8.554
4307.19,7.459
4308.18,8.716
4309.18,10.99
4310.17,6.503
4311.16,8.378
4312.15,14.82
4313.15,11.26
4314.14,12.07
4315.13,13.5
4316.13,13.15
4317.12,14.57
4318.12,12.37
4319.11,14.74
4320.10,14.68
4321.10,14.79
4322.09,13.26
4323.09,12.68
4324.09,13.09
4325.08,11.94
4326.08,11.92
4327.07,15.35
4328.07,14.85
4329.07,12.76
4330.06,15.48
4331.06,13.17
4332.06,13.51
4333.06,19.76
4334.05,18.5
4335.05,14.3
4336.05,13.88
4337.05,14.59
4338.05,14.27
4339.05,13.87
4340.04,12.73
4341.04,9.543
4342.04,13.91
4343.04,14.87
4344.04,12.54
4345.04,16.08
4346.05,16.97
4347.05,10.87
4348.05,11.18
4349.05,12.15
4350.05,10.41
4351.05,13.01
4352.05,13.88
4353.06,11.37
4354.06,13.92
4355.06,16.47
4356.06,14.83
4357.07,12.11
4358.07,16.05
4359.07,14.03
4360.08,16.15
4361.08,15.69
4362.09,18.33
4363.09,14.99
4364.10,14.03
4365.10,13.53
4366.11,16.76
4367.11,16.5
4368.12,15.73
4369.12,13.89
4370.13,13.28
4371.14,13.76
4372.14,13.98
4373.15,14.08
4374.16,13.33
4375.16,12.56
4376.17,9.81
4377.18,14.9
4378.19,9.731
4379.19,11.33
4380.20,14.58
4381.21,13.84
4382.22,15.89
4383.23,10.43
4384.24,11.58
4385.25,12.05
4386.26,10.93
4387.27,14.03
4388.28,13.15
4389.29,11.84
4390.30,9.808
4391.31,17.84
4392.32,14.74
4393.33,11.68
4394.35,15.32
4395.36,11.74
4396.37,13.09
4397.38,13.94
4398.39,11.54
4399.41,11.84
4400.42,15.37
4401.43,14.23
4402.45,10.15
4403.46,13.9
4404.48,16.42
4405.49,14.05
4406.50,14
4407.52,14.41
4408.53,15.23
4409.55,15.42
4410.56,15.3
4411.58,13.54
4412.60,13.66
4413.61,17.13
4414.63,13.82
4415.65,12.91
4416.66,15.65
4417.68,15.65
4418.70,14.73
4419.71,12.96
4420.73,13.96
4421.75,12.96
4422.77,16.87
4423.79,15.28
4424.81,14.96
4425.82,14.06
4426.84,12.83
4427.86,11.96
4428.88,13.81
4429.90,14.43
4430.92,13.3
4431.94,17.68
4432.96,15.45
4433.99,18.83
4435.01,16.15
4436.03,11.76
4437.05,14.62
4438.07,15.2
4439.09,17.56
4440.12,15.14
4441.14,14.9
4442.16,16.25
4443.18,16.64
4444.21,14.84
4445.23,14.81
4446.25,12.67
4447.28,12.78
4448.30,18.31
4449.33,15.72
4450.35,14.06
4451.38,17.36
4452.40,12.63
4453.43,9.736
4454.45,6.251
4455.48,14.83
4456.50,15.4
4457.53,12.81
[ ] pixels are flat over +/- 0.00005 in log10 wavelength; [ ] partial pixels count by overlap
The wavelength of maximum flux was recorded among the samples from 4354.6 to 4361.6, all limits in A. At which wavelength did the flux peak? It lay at 4355.06 A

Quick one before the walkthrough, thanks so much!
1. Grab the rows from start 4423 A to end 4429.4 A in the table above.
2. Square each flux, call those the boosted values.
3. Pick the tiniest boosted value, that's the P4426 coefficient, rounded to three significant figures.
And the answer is 143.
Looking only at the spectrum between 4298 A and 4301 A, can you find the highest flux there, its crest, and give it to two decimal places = 11.66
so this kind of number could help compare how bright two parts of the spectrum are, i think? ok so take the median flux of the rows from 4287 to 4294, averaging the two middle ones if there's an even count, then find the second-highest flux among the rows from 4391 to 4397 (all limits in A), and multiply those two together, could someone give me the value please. 174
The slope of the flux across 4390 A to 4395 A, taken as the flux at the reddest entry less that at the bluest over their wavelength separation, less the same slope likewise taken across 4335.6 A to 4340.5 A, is 1.6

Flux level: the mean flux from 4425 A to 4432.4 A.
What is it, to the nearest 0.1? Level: 14.0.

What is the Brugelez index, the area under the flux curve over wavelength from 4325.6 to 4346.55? 302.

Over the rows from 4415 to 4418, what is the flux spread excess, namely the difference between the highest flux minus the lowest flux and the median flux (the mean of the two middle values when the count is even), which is -13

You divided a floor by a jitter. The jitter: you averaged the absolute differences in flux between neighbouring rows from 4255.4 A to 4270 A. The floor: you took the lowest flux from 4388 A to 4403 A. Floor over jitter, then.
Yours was 5.3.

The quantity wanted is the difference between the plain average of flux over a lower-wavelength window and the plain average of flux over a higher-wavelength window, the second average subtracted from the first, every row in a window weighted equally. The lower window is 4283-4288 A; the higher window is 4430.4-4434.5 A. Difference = -6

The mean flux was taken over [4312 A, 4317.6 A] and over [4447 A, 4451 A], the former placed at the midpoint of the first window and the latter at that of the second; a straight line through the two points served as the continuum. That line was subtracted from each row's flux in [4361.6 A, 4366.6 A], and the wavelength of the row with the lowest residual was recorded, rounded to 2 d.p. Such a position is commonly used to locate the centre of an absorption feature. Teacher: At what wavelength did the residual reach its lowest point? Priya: 4365.10 A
